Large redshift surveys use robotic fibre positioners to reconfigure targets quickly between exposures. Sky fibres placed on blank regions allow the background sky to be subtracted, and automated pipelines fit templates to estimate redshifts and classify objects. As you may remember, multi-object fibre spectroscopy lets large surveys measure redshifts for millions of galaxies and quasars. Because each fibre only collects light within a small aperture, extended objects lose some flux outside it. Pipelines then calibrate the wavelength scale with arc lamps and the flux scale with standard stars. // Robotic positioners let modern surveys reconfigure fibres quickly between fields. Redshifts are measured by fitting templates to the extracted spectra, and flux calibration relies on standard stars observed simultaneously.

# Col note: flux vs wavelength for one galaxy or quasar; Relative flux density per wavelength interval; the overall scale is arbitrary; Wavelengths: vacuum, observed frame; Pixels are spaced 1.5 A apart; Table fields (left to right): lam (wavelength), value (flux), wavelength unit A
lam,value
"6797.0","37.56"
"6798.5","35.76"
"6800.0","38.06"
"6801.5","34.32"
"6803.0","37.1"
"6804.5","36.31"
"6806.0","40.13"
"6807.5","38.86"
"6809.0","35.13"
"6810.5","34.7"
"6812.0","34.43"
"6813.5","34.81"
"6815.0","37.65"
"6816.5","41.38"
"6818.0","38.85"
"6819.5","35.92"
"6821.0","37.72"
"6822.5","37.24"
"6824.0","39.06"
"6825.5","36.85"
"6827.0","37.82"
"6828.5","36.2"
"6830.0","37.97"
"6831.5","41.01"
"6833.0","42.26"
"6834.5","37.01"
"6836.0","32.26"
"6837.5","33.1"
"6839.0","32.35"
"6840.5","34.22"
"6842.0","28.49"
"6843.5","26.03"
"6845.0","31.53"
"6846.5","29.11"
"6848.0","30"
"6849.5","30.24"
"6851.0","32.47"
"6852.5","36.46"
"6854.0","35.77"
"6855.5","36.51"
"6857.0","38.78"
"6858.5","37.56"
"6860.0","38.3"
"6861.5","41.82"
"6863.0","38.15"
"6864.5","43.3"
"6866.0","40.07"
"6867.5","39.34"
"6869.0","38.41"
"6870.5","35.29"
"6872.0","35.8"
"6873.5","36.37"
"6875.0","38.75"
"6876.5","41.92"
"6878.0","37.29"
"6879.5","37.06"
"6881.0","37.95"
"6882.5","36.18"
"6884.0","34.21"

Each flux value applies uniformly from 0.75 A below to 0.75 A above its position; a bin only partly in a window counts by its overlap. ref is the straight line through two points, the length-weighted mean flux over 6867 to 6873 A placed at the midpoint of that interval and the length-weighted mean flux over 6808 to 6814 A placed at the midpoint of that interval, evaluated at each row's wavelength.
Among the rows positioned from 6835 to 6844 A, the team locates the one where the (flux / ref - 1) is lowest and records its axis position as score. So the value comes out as 6843.5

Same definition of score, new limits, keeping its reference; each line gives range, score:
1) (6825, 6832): 6828.5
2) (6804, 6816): 6812.0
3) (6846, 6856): 6846.5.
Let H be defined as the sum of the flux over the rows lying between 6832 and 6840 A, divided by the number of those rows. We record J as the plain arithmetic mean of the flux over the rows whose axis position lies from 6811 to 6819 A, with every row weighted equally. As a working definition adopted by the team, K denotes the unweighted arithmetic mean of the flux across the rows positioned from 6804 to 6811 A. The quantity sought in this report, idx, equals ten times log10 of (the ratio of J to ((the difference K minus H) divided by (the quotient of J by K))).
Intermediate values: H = 35.4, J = 37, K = 37.0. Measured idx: 13.7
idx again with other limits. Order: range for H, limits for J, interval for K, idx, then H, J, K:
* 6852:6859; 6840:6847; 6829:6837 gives 13.3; 37.0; 30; 38.1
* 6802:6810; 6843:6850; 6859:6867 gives 8.8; 37.5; 29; 40.3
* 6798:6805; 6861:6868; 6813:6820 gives 14.9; 36.3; 41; 37.7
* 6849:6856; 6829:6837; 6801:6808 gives 11.0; 34.3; 38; 37.3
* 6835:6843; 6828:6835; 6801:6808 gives 8.9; 32.1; 39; 37.3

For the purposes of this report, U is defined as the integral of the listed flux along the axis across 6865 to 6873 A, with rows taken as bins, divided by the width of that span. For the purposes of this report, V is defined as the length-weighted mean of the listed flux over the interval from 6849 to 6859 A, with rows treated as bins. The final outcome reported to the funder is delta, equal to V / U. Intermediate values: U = 37.9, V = 35.5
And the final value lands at 0.94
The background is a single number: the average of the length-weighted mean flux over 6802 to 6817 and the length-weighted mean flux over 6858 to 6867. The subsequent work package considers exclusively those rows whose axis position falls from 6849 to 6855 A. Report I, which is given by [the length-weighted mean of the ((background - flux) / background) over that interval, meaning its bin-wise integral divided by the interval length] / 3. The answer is 0.04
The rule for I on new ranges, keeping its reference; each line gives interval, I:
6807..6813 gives 0.02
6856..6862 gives 0.00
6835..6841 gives 0.05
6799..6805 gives 0.02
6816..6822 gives 0.00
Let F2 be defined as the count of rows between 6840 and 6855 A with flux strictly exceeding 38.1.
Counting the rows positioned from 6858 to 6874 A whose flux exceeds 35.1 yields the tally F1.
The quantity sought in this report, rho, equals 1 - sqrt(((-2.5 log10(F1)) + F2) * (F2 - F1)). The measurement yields -4.4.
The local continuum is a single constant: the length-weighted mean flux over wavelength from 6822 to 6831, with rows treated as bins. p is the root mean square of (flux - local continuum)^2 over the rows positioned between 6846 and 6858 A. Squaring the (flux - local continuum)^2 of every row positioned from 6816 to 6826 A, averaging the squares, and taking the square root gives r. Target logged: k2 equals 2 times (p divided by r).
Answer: 14.2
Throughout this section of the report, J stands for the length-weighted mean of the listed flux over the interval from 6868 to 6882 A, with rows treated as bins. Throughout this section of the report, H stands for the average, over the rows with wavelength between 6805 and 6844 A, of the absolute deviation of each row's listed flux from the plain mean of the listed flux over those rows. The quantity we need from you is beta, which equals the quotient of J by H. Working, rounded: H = 2.8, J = 37.7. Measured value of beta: 13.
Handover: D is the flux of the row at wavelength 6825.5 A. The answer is 36.85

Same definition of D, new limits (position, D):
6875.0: 38.75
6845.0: 31.53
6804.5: 36.31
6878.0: 37.29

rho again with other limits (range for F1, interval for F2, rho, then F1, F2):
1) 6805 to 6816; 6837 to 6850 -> -1.5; 4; 0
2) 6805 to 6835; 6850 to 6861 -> -3.0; 17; 2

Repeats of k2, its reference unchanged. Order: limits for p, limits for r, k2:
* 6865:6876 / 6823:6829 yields 4.8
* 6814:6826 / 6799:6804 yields 1.6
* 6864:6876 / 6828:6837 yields 1.5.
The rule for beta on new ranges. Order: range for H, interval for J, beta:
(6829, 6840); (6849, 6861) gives 11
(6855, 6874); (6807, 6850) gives 21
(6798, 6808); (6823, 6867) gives 23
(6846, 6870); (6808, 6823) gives 11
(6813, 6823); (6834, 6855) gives 22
